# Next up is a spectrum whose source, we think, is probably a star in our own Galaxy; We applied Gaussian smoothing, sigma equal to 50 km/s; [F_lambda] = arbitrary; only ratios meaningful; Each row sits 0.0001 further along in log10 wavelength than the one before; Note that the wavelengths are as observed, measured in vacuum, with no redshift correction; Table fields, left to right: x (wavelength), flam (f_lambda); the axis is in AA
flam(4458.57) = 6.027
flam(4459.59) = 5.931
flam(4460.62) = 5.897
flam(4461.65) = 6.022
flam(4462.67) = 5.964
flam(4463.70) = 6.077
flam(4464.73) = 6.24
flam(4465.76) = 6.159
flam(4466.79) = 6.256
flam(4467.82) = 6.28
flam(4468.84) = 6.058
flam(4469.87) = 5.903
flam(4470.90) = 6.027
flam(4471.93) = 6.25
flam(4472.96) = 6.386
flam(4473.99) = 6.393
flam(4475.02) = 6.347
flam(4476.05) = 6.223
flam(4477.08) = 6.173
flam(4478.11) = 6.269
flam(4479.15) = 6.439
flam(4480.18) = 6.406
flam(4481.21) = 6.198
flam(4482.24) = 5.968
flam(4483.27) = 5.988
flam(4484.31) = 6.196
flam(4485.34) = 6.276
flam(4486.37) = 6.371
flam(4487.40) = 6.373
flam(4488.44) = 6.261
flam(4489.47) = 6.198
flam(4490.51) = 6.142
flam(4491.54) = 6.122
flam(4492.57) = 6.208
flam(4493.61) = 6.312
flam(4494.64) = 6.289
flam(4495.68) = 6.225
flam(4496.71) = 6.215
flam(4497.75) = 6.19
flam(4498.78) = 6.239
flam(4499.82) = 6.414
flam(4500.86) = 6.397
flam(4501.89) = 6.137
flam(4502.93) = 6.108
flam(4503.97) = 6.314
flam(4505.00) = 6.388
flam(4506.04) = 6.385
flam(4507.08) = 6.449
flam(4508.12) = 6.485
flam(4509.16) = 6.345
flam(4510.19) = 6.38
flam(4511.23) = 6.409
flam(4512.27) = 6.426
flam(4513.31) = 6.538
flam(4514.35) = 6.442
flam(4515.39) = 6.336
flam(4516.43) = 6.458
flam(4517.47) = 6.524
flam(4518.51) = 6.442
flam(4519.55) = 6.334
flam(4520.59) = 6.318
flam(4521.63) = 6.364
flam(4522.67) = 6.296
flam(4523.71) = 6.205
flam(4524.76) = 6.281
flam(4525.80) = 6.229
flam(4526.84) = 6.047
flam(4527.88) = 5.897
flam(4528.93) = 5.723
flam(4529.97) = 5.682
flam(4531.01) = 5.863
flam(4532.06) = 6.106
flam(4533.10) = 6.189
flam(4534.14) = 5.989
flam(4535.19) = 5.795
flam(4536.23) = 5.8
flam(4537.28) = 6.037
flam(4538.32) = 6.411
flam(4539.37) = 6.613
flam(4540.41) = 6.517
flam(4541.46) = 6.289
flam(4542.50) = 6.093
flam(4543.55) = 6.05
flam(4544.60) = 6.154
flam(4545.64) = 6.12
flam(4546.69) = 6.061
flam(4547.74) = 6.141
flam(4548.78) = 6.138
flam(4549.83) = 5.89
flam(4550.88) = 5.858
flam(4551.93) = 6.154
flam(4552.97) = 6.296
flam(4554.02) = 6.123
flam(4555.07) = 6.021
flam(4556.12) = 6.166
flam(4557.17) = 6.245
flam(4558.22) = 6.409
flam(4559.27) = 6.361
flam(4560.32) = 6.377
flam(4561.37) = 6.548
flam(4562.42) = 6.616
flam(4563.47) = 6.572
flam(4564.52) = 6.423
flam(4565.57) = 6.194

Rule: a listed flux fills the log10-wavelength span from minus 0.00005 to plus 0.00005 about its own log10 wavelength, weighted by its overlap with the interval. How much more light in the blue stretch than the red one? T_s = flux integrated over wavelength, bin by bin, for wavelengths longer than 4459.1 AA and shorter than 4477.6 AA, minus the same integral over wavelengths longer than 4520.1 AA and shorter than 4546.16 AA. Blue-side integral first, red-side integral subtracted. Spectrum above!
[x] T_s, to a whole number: -46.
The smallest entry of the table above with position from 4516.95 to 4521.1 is 6.318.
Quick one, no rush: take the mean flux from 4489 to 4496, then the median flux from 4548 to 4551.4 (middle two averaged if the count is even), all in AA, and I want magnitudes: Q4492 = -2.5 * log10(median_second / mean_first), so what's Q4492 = 0.06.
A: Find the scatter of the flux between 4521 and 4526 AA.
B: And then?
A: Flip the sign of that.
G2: -0.06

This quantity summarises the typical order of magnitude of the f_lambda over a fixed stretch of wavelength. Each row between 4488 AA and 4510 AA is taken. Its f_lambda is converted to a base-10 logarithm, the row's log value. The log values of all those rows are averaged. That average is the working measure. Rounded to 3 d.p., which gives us 0.798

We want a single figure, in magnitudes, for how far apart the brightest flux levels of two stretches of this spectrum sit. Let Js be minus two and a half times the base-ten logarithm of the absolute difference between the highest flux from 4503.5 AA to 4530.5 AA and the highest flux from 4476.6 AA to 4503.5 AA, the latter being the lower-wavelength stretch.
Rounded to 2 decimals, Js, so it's 2.51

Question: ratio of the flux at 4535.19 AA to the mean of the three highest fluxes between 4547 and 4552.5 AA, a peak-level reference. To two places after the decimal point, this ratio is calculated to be 0.94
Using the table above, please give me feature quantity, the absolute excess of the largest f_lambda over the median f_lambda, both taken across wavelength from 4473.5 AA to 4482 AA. 0.13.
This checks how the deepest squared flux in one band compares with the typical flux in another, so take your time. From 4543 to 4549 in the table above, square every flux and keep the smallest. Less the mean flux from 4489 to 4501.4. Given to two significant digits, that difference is 30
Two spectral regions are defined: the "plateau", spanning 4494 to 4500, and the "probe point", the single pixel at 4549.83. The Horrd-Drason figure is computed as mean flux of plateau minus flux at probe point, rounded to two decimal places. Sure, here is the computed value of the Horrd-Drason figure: 0.37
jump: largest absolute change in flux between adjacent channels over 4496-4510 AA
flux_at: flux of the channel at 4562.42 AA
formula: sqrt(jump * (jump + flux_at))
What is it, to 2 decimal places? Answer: 1.34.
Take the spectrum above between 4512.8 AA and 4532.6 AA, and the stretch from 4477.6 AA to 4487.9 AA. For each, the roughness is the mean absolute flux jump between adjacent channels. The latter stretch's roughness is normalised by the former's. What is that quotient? 1.10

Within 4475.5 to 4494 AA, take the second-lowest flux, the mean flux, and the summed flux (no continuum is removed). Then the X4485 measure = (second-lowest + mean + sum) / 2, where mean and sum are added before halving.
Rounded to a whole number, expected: 62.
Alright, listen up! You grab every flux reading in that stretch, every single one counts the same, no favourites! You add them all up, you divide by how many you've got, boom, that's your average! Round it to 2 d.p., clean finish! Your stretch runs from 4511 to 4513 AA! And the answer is 6.42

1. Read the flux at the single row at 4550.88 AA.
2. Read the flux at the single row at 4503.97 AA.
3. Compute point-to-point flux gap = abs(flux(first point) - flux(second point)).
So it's 0.46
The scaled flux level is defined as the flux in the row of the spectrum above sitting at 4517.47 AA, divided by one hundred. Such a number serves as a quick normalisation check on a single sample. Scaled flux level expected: 0.0652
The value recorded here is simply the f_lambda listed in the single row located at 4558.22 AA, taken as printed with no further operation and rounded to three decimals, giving 6.409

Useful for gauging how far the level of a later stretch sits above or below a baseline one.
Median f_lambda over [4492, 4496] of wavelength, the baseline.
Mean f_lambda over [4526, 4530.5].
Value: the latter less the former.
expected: -0.4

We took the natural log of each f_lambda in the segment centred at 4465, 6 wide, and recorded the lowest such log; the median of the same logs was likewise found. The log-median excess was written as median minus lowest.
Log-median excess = 0.039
